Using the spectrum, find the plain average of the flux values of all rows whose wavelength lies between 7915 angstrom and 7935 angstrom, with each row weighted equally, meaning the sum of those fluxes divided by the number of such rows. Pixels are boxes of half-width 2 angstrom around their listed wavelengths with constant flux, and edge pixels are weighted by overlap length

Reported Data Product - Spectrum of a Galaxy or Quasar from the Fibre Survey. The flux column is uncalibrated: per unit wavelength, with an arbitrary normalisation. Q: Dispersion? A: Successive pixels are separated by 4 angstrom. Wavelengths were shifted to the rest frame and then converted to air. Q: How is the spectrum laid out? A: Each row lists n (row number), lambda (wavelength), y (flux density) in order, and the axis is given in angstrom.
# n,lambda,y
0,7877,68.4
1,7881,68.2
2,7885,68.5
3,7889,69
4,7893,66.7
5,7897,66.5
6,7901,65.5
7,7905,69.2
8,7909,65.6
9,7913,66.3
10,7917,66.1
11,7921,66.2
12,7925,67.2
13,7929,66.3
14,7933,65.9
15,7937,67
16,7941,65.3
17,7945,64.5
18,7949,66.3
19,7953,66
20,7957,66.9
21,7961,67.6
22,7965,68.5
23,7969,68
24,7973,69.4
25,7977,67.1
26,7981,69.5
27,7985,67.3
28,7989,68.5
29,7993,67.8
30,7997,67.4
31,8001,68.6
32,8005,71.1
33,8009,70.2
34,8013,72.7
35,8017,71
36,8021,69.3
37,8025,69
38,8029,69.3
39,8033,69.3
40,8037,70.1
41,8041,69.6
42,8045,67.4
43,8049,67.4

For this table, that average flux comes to 66.3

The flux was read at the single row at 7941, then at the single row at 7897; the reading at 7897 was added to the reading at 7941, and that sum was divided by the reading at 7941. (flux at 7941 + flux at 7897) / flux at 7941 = 2.02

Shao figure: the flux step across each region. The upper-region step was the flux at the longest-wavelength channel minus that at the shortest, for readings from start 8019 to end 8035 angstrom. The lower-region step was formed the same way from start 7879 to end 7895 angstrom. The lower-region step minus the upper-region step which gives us -1.5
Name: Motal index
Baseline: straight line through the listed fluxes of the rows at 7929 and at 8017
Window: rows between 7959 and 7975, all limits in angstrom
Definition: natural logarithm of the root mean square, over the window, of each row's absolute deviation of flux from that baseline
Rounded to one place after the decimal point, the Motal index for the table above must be -0.7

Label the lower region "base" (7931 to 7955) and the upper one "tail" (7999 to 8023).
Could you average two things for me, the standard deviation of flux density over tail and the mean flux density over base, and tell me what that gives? 33.6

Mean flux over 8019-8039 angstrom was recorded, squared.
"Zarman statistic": 4816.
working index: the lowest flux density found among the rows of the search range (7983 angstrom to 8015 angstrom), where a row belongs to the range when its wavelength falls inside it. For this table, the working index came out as 67.3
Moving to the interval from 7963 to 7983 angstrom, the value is 67.1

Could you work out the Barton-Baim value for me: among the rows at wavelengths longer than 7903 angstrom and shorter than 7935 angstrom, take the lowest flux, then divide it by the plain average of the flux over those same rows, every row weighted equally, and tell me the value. 0.985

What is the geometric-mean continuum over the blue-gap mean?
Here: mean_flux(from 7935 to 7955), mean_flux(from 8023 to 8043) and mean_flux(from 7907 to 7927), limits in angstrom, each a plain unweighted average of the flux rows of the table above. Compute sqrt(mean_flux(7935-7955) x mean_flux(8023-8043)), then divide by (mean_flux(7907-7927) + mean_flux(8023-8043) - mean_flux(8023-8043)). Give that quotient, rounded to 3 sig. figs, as 1.02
